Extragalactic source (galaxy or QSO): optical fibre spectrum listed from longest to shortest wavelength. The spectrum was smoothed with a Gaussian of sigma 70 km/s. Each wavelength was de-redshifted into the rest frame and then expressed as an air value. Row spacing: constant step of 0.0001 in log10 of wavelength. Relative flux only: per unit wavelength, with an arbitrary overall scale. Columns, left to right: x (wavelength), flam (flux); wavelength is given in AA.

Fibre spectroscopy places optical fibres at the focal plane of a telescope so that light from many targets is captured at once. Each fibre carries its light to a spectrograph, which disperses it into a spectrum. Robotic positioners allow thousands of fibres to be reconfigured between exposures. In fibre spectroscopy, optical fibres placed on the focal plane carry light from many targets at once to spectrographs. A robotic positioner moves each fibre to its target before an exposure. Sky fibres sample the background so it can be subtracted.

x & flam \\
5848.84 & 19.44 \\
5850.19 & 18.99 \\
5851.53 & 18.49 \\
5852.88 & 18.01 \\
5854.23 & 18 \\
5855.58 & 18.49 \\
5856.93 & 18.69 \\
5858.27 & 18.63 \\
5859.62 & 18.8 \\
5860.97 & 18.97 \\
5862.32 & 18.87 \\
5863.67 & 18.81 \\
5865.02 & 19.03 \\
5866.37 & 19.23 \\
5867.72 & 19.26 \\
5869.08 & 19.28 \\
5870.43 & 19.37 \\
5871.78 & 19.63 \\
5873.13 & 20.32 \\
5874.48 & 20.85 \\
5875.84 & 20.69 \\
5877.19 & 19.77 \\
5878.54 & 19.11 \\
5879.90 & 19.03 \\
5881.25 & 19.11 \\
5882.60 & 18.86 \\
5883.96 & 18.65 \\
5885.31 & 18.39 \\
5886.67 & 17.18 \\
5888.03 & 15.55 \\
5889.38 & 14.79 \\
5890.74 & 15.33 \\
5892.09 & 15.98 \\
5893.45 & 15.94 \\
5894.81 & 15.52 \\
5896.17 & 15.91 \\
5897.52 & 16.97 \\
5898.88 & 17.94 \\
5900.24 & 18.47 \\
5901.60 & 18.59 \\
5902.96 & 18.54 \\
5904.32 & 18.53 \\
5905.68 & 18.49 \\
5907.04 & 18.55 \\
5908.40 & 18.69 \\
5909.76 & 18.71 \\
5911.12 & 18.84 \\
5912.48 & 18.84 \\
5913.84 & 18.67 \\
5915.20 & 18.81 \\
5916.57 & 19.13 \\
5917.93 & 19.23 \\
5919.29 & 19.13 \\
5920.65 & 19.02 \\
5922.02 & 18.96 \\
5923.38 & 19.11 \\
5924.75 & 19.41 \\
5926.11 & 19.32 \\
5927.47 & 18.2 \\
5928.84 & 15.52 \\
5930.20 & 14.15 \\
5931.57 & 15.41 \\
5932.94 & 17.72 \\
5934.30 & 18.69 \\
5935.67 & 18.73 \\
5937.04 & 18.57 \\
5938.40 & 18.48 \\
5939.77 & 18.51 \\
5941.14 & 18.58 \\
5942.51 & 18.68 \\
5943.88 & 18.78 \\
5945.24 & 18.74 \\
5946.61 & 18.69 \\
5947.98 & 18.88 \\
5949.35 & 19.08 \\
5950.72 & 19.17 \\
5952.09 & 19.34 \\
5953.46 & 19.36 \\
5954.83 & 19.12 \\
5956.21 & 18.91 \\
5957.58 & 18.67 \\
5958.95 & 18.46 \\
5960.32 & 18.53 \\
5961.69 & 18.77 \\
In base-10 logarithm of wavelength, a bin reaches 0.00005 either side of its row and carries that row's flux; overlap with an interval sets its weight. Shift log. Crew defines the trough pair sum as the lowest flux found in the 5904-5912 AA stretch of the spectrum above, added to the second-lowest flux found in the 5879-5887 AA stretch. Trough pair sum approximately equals 36.9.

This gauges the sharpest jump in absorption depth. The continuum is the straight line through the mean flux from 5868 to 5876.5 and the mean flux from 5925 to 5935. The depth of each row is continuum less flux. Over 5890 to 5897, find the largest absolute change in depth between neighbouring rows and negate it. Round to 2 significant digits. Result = -0.72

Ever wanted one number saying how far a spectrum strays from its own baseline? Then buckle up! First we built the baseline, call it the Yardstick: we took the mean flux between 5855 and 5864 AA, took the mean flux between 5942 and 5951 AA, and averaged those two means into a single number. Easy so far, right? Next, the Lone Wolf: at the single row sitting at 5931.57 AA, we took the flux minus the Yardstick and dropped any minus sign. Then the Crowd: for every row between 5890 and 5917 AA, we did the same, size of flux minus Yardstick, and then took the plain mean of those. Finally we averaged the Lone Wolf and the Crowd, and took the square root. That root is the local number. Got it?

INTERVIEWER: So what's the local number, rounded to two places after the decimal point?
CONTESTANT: 1.49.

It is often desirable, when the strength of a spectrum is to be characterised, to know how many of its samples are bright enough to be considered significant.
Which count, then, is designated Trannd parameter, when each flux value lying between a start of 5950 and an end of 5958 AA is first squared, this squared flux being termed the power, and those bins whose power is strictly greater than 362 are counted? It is 4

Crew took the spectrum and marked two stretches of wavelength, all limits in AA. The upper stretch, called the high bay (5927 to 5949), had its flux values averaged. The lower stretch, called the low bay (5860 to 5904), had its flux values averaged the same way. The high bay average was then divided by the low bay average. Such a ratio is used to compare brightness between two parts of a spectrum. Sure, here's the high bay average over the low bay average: 0.98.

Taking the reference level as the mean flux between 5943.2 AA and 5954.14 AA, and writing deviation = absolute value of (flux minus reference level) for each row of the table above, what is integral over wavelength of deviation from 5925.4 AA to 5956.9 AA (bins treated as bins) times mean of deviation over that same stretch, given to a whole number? 22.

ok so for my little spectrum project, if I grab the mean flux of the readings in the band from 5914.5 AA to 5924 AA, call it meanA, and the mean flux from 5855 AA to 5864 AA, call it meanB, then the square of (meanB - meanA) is 0.1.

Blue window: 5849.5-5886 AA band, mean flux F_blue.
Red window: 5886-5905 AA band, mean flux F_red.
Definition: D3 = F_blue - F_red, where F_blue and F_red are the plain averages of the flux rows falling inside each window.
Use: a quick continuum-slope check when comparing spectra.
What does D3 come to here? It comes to 2.3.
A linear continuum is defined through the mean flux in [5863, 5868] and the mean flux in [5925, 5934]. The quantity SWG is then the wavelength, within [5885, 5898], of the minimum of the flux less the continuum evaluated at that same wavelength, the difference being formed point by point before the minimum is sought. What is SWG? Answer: 5889.38 AA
